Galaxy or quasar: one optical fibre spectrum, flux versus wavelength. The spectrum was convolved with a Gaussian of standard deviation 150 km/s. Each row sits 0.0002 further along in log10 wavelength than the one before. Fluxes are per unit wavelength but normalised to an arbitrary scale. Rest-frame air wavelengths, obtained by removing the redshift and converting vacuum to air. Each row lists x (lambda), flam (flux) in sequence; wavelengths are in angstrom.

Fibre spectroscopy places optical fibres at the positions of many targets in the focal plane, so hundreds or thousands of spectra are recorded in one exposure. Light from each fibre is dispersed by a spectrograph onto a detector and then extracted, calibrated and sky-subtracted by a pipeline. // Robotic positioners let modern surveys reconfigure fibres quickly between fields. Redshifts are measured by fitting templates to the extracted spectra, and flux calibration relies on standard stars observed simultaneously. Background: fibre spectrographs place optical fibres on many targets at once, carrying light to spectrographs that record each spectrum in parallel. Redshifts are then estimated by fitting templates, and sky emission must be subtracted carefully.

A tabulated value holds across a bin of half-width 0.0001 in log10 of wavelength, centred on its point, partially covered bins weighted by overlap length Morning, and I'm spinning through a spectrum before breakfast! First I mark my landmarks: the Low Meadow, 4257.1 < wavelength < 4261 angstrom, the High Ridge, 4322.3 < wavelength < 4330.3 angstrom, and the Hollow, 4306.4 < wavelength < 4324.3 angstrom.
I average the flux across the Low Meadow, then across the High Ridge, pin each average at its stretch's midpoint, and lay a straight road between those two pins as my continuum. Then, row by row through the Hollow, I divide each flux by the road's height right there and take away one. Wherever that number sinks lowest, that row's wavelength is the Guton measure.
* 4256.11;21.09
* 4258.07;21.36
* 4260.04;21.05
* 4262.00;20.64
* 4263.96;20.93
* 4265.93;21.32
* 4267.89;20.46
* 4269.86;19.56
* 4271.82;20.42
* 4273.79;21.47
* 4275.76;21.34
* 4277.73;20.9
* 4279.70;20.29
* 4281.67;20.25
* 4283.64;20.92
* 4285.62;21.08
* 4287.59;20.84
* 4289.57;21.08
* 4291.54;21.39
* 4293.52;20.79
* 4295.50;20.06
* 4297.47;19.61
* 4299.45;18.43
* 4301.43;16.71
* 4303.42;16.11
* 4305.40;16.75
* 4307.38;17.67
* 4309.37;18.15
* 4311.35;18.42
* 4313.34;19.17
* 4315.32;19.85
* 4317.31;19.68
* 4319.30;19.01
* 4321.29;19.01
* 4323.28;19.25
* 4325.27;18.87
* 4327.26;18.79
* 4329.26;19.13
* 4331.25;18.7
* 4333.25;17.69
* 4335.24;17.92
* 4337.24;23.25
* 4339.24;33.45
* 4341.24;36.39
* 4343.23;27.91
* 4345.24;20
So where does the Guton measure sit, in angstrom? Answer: 4307.38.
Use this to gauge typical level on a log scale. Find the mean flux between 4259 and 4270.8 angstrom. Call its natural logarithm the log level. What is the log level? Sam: 3.03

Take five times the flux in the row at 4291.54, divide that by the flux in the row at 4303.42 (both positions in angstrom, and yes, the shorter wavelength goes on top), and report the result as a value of 6.64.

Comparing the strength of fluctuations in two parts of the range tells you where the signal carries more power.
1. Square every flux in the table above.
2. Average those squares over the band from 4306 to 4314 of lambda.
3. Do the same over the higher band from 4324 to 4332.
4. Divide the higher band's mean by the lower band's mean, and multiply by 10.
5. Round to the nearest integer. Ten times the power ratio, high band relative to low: 11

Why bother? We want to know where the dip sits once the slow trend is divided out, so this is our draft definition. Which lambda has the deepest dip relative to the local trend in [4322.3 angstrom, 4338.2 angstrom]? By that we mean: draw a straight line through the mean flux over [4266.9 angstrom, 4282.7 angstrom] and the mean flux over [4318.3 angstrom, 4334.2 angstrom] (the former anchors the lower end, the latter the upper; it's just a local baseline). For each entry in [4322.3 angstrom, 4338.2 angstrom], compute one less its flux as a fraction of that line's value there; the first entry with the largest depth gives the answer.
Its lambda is 4333.25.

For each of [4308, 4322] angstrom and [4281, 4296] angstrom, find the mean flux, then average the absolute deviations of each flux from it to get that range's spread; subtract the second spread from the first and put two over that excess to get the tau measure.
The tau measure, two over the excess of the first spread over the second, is 16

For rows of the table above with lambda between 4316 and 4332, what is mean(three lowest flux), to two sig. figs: 19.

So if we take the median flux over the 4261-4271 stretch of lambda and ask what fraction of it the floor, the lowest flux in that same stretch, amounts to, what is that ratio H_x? 0.948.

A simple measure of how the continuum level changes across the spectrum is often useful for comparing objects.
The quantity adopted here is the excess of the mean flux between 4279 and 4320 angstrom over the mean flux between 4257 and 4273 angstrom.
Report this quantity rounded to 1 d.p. -1.4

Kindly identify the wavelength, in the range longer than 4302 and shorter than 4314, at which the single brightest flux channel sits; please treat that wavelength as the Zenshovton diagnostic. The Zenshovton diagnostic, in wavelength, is 4313.34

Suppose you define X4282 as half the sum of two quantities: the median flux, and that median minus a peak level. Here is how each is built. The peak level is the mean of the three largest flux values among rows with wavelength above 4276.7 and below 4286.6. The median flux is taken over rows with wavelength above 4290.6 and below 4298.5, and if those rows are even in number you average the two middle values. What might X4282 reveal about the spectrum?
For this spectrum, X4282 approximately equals 9.9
